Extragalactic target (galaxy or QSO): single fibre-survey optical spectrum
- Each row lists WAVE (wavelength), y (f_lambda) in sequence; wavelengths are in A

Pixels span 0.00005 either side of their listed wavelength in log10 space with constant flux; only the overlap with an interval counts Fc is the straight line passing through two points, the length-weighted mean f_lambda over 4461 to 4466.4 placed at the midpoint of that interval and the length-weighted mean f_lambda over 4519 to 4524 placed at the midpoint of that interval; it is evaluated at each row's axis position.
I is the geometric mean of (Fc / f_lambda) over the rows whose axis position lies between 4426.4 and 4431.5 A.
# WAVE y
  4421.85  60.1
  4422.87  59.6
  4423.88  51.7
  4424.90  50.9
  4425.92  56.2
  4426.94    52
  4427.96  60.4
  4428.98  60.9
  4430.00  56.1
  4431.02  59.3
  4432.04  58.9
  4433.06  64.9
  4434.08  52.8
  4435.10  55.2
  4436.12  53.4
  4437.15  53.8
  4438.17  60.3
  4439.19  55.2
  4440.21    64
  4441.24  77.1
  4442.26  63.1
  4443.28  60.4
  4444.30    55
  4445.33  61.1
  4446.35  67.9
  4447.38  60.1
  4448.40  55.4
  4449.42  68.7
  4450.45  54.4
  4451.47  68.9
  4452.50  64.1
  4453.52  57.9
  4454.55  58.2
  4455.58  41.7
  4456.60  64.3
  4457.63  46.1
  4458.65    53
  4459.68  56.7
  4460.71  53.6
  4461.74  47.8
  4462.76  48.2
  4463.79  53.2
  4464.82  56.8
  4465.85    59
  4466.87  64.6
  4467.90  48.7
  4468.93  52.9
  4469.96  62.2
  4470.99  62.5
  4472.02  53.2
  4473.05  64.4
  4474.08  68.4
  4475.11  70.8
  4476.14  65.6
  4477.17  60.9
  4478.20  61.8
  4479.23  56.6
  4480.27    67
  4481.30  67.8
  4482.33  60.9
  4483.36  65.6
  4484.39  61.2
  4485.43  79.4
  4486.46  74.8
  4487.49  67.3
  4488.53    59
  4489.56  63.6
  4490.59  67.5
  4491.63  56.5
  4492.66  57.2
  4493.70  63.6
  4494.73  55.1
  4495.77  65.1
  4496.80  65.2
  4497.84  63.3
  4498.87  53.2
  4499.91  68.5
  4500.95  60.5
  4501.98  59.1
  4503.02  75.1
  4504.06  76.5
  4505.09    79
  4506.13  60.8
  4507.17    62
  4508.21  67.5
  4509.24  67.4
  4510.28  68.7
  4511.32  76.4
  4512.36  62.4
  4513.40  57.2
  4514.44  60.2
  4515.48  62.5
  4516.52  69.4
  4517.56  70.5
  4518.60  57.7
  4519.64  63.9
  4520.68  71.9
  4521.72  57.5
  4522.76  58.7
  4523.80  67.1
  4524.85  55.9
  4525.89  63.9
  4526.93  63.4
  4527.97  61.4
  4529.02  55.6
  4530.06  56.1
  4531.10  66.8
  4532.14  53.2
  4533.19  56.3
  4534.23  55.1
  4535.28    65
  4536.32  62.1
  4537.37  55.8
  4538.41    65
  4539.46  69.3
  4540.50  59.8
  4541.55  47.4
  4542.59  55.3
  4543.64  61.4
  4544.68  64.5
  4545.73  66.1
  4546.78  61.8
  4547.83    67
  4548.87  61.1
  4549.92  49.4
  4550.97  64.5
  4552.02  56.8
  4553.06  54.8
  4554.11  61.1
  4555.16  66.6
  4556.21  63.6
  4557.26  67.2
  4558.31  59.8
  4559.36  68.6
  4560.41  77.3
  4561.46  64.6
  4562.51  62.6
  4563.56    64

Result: 0.82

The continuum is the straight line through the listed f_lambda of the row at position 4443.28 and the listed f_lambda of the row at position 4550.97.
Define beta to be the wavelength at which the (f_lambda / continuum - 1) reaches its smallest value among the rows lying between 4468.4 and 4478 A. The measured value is 4468.93 A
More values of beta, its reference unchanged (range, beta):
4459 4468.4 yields 4461.74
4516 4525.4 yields 4524.85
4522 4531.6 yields 4529.02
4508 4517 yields 4513.40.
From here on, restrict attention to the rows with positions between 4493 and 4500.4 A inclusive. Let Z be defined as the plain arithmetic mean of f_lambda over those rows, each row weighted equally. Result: 62.0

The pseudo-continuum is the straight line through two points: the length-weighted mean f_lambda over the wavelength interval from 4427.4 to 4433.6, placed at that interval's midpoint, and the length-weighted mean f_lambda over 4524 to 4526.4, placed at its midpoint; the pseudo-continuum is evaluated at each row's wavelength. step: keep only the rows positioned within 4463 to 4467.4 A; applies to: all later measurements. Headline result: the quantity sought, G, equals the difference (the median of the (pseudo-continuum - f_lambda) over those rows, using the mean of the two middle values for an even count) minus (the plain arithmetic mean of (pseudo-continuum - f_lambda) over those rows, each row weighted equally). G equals 0.5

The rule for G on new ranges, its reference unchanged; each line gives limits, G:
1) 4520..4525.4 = 3.5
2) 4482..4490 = 1.9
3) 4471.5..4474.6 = -2.4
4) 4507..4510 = -1.8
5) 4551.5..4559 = 0.3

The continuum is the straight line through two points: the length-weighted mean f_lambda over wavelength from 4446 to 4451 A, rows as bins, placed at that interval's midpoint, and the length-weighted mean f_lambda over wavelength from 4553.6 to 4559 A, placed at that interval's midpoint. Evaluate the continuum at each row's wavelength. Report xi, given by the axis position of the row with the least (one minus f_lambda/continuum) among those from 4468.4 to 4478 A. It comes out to 4475.11 A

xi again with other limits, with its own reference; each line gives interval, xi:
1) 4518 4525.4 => 4520.68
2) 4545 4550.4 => 4547.83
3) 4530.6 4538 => 4531.10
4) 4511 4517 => 4511.32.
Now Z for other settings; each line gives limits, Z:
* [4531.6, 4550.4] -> 59.8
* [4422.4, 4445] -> 58.2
